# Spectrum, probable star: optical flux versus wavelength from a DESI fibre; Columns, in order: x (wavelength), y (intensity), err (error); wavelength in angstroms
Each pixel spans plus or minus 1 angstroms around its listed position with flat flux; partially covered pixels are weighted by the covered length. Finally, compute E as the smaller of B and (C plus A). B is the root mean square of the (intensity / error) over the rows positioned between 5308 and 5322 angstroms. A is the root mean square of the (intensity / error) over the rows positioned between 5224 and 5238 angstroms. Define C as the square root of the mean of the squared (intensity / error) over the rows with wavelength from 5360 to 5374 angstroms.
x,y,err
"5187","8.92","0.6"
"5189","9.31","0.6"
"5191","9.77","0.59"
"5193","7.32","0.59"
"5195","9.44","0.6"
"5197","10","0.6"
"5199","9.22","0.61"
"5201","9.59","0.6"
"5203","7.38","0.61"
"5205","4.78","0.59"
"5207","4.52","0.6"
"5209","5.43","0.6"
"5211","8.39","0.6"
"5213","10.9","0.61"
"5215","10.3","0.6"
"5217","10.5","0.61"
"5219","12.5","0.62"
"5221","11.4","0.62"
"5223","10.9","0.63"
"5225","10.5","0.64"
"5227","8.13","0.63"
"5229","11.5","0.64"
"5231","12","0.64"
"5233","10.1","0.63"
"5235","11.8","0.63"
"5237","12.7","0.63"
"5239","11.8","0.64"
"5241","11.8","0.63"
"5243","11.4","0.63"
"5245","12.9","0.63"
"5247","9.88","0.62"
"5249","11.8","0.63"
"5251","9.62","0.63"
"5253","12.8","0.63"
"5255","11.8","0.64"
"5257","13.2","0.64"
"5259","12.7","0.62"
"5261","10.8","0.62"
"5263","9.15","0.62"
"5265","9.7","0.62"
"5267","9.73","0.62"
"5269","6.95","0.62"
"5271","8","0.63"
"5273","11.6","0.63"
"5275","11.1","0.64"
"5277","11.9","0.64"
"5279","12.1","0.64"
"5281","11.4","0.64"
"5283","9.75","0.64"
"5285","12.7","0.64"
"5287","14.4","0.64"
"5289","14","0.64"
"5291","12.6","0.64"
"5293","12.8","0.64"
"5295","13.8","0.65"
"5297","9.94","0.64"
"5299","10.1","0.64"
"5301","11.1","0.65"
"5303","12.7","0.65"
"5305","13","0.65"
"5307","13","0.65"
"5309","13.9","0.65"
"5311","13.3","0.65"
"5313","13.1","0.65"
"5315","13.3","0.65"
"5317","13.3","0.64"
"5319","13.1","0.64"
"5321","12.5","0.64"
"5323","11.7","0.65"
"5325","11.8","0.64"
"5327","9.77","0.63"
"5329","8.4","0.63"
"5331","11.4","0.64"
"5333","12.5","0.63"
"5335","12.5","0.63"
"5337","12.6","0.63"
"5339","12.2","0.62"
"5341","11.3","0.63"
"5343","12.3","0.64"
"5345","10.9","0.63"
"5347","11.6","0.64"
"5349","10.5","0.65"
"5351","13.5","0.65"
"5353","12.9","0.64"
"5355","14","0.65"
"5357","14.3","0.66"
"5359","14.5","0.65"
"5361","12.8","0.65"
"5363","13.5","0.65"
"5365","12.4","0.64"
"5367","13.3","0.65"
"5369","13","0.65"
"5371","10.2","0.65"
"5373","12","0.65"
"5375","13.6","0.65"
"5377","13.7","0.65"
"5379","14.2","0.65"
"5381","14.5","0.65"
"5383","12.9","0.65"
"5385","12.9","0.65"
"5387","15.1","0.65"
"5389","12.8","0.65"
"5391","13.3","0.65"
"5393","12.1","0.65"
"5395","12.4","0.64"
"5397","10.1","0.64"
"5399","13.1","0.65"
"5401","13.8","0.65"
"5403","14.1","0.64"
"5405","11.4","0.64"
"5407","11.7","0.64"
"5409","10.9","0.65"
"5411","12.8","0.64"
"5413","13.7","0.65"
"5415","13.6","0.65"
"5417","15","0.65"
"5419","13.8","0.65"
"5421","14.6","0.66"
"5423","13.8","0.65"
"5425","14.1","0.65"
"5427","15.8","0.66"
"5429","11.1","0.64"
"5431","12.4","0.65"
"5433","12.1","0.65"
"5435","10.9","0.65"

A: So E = 20.5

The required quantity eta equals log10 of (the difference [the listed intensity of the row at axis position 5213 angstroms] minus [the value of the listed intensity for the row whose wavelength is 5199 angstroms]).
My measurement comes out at 0.23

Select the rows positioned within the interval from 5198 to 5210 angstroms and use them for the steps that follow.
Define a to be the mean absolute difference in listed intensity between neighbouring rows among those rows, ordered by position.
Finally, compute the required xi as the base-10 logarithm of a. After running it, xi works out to 0.10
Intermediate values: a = 1.27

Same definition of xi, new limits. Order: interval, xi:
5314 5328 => -0.21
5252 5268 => 0.00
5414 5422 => 0.05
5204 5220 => 0.13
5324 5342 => 0.05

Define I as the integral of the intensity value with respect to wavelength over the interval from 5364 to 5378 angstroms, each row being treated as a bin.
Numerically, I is 176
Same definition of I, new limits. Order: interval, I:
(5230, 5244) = 163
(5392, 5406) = 174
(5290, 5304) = 166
